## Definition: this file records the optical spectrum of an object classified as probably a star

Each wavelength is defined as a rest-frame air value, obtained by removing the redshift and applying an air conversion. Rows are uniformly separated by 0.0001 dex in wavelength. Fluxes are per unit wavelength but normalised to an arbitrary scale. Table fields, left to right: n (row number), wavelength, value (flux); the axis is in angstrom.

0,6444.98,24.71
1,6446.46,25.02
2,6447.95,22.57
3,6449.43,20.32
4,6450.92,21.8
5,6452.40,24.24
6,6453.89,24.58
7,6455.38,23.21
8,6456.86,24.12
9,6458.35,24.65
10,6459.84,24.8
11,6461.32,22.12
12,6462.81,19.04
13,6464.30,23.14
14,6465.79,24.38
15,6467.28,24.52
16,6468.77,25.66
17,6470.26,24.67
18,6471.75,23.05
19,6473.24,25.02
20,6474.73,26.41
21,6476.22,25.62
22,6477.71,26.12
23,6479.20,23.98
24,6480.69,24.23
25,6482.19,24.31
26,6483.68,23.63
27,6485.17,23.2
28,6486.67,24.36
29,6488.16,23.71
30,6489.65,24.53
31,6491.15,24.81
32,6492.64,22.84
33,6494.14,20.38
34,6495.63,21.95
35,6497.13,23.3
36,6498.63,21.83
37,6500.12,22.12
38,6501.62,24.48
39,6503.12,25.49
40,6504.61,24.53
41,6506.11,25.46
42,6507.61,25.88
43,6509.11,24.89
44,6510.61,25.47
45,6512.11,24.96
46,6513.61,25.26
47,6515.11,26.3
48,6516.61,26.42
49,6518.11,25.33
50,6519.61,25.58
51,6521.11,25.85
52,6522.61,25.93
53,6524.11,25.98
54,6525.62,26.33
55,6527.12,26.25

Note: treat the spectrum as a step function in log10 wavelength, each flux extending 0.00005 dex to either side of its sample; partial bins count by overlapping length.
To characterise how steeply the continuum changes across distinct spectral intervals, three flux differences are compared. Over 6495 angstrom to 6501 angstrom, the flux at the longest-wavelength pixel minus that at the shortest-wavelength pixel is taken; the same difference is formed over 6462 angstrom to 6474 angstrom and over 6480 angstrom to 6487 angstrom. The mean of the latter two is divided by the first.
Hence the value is 18.0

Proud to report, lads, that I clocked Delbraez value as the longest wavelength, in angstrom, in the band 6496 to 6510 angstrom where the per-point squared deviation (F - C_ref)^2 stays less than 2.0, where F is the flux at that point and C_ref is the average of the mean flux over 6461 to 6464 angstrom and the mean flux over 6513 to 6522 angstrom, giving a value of 6504.61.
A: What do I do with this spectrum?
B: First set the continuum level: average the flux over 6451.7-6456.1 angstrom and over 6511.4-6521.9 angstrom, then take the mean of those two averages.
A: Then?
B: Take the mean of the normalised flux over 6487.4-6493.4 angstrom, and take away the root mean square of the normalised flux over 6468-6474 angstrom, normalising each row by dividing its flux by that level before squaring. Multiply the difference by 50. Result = -1.3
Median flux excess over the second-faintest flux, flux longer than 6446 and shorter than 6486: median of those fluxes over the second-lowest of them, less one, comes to 0.19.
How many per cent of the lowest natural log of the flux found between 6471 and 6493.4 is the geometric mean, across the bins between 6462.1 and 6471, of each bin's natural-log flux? 101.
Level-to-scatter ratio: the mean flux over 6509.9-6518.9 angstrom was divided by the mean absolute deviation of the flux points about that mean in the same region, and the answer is 52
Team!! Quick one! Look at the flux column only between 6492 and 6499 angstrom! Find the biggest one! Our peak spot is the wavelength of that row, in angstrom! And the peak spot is 6497.13 angstrom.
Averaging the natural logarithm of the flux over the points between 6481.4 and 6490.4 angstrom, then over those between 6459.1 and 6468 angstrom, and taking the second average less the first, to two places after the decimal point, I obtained -0.04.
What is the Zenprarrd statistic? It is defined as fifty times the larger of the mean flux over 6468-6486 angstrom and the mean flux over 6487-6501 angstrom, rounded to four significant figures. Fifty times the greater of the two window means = 1233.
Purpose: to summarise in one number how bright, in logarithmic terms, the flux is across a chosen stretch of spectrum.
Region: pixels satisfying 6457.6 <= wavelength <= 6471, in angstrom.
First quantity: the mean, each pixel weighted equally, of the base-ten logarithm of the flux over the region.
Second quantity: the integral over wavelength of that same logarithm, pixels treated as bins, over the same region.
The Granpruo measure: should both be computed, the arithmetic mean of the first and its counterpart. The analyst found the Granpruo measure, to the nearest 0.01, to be 9.88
